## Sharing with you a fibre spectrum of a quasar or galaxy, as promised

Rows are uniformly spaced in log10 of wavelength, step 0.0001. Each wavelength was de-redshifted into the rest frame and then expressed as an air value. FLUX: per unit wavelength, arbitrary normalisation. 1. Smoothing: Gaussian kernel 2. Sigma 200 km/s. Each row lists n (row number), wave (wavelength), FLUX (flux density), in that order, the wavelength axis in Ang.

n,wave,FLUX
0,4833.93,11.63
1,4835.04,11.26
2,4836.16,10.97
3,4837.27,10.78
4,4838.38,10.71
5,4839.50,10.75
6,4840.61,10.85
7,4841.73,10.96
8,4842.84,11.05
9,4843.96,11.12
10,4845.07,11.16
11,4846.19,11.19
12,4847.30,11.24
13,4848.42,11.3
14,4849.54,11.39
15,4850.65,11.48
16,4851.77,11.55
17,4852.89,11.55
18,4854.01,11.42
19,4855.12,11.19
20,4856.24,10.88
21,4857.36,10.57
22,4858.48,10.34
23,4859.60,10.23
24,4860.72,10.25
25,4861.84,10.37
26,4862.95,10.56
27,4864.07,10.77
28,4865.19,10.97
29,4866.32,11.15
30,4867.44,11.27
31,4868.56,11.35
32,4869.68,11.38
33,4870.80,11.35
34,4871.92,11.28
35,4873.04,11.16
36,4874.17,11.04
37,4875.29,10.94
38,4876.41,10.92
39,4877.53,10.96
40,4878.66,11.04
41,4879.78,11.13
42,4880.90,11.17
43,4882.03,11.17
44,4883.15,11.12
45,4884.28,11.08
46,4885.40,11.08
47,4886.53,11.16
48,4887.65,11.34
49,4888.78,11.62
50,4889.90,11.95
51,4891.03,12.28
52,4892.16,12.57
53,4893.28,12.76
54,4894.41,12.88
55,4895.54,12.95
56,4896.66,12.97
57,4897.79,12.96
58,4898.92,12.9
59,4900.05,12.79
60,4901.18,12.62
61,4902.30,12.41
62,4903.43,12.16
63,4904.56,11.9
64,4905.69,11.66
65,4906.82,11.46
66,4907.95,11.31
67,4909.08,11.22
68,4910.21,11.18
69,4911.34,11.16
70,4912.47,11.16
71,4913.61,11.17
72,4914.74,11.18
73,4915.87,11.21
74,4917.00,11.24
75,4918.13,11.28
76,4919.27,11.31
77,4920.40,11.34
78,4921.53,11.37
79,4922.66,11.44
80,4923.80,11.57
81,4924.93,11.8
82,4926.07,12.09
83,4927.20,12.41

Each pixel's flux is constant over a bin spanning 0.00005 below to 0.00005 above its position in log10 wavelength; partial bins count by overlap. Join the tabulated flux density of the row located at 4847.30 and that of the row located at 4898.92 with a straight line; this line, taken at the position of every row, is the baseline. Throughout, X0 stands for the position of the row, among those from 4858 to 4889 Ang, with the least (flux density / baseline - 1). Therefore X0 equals 4860.72 Ang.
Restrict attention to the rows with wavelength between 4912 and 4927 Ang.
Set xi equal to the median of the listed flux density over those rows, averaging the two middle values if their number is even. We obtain 11.3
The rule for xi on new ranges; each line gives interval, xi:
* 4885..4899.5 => 12.6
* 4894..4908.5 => 12.6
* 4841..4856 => 11.2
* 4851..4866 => 10.8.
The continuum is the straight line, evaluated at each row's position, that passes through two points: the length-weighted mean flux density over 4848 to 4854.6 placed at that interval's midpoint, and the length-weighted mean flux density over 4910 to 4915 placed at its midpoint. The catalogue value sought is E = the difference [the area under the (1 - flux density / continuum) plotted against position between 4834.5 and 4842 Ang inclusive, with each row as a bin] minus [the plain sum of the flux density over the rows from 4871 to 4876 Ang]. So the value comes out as -44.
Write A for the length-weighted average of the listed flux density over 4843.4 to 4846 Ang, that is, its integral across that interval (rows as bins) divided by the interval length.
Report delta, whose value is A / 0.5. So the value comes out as 22.3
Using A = 11.14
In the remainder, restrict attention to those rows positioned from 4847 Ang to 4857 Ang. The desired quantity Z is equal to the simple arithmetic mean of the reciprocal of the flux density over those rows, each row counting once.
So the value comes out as 0.0883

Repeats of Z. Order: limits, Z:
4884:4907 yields 0.0824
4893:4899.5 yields 0.0775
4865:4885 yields 0.0898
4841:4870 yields 0.0908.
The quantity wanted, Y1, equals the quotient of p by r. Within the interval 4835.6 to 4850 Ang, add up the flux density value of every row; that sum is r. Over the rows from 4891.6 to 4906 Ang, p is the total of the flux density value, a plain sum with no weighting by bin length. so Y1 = 1.14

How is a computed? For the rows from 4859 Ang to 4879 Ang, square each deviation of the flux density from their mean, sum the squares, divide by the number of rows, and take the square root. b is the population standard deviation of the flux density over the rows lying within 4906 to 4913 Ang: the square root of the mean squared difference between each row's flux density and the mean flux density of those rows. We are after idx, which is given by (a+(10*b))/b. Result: 13.4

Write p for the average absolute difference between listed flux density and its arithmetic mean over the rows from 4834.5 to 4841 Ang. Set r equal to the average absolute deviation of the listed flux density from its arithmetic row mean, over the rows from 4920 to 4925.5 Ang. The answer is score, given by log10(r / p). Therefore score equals -0.02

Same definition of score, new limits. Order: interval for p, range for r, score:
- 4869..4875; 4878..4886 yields -0.46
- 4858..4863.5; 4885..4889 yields 0.29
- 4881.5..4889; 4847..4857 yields 0.04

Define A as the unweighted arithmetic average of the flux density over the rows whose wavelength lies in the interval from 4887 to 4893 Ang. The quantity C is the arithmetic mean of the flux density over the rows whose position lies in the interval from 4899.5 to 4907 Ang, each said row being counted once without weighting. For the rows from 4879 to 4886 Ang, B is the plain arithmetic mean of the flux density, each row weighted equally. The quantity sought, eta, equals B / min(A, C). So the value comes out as 0.93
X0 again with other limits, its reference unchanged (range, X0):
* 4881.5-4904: 4885.40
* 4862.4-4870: 4862.95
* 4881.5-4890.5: 4885.40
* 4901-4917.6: 4917.00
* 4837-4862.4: 4860.72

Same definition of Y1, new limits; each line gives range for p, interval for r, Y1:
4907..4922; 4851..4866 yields 1.04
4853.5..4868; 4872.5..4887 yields 0.97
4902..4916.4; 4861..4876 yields 1.04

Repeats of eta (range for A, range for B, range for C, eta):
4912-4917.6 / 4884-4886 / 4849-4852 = 0.99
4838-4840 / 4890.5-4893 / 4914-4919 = 1.16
